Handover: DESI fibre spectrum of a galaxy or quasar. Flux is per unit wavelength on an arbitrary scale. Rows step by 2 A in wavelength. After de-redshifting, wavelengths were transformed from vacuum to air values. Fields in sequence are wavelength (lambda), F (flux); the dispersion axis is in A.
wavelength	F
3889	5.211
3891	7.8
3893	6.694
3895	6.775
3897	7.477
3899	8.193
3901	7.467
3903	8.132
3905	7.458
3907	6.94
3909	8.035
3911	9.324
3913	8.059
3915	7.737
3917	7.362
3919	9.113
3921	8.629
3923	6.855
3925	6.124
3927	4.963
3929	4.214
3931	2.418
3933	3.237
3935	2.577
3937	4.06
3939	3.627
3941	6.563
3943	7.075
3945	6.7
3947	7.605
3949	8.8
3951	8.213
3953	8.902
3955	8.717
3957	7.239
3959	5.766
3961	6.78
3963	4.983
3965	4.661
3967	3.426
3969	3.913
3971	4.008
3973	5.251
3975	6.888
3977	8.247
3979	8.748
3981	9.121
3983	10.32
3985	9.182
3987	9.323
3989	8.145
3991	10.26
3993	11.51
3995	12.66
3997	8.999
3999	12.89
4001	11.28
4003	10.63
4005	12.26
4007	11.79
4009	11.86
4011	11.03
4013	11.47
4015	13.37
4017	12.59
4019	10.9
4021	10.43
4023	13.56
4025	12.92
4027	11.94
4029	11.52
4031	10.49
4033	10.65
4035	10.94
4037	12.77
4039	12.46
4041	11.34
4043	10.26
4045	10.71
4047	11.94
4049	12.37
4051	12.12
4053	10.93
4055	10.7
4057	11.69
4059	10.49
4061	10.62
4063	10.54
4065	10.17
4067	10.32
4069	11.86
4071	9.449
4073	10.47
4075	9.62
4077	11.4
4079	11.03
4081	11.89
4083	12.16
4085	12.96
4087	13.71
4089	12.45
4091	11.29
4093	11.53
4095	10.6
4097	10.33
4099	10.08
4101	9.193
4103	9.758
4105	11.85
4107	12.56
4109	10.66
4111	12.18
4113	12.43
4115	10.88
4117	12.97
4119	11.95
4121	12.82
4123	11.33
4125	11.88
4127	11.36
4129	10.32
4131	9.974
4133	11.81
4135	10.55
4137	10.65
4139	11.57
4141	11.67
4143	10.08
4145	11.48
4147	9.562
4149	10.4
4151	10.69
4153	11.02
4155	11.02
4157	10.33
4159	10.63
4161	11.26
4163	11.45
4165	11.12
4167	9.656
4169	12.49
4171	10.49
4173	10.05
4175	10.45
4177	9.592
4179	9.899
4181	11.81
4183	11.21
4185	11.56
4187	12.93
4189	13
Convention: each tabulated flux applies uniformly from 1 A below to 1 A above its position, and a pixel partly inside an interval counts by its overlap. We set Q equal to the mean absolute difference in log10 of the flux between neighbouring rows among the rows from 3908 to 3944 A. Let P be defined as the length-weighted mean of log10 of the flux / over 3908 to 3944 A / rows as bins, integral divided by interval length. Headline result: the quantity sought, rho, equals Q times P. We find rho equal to 0.071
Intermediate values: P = 0.75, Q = 0.094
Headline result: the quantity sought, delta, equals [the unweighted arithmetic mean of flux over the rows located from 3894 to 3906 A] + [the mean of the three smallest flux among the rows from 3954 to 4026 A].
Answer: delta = 11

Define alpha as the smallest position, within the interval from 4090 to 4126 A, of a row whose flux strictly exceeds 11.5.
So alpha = 4093 A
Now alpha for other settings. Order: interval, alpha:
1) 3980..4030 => 3993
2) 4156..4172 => 4169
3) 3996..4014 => 3999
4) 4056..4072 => 4057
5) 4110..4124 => 4111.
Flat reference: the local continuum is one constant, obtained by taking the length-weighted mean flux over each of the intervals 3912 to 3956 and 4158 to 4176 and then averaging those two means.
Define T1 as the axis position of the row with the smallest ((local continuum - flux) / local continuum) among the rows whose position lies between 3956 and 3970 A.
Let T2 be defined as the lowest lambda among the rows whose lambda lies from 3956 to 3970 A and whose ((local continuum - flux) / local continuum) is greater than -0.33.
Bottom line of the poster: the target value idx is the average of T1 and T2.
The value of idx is 3957 A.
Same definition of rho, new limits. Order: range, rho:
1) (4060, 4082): 0.040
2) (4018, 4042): 0.037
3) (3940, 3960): 0.042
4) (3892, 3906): 0.029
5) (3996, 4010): 0.056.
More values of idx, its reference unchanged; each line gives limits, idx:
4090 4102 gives 4092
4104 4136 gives 4113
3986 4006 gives 3993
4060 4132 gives 4074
